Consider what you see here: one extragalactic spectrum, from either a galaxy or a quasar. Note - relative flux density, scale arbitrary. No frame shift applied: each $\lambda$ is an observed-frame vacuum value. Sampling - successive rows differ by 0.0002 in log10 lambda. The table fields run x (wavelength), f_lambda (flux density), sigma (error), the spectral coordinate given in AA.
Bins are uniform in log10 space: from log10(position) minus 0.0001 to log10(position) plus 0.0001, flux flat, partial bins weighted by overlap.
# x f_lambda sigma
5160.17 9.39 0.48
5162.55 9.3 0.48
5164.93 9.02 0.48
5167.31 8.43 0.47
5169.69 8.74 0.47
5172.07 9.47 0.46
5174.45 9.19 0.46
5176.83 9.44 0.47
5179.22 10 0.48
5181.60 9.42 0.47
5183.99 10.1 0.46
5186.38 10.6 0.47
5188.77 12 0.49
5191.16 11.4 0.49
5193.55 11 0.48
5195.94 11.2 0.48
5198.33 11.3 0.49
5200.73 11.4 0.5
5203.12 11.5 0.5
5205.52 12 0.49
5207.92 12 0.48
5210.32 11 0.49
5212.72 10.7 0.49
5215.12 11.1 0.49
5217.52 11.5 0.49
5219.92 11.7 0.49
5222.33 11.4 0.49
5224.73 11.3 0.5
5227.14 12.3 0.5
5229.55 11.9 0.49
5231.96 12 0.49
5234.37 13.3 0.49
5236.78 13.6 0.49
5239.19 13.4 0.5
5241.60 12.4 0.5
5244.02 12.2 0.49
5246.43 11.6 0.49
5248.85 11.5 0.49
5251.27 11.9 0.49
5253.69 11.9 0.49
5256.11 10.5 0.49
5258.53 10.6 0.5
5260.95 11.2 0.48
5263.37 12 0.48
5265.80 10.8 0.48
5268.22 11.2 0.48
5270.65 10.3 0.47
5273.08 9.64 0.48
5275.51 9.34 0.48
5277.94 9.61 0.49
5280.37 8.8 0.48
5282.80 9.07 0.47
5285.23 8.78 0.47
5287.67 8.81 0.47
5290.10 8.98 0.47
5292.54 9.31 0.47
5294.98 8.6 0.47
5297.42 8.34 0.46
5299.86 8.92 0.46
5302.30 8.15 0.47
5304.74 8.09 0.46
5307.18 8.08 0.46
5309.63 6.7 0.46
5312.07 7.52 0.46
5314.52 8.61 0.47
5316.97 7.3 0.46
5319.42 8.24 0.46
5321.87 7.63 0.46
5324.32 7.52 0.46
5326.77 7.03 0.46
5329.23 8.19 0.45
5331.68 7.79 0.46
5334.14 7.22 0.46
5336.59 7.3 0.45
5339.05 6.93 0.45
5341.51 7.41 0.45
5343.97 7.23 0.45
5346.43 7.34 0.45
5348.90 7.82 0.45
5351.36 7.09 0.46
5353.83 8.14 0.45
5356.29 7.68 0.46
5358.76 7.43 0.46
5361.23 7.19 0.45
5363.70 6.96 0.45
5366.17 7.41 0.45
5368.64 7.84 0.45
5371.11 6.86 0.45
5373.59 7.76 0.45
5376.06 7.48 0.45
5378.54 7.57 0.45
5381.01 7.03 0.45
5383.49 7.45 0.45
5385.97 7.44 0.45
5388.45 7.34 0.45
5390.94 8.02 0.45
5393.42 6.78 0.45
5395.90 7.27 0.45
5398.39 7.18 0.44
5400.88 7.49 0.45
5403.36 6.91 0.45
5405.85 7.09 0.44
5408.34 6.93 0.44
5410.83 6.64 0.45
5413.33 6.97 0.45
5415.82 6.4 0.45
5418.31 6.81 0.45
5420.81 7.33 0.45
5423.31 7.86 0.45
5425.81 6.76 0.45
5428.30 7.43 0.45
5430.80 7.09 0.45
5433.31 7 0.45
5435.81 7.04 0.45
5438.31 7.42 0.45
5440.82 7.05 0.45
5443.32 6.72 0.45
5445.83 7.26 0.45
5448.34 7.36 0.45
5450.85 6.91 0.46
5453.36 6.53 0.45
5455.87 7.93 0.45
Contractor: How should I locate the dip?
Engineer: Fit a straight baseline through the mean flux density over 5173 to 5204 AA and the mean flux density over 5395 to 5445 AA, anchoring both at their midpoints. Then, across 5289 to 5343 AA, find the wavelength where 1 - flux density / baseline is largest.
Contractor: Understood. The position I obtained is 5309.63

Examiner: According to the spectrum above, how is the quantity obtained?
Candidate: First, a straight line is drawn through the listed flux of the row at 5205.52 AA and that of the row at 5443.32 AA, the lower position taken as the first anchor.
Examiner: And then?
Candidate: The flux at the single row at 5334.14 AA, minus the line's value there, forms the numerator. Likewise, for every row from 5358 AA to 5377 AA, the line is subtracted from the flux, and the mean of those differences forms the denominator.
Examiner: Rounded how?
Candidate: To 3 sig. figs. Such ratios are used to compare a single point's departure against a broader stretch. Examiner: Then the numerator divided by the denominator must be 1.85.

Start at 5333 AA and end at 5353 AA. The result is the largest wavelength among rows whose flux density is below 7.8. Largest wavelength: 5351.36 AA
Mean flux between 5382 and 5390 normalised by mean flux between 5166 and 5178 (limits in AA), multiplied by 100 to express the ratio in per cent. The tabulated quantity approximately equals 82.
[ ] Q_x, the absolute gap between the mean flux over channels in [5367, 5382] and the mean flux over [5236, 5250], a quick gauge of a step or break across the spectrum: 5.0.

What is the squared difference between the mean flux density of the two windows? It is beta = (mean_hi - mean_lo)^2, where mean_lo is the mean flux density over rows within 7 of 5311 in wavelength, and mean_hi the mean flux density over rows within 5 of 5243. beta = 22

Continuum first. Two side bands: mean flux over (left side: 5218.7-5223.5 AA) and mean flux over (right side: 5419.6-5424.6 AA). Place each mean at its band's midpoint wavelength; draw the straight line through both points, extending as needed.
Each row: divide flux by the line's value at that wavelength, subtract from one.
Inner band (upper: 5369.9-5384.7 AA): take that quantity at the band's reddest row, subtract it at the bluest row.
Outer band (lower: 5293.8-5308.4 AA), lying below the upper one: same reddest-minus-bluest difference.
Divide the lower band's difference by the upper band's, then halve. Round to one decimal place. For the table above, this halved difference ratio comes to -0.2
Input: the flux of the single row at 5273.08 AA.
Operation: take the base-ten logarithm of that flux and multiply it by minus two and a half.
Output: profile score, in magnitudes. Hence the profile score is -2.46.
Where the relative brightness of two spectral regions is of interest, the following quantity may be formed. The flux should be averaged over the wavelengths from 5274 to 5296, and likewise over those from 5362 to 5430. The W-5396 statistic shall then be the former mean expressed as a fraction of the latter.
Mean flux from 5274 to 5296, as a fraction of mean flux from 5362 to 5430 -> 1.25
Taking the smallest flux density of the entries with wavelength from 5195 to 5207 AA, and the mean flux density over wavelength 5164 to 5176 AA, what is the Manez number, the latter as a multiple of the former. 0.80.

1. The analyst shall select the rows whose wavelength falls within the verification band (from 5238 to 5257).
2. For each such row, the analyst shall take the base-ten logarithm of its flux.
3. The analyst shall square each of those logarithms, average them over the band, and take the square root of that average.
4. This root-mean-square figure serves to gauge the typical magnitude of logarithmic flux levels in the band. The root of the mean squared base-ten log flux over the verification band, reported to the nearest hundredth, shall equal 1.08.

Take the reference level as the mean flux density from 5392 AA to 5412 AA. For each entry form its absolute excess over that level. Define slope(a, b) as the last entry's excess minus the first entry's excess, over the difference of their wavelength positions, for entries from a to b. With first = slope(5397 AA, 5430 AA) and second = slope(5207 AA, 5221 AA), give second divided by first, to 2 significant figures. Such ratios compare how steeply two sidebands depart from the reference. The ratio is -3.0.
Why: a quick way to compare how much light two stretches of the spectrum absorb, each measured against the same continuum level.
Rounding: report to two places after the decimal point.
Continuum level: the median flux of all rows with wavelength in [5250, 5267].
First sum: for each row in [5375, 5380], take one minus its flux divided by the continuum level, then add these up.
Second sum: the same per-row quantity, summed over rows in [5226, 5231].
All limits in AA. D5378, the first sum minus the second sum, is 0.82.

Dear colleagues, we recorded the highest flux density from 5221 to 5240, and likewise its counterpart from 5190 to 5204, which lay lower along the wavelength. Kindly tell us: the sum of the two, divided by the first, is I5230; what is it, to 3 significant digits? 1.85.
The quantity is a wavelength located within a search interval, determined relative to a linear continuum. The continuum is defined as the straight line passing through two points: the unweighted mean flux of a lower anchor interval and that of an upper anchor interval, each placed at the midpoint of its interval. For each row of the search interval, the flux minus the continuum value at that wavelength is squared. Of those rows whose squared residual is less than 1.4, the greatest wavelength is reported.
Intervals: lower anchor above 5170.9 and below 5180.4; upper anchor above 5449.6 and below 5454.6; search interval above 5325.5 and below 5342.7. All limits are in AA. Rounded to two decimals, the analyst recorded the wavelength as 5341.51 AA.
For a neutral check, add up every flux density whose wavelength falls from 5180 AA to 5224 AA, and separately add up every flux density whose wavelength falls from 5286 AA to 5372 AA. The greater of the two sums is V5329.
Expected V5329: 272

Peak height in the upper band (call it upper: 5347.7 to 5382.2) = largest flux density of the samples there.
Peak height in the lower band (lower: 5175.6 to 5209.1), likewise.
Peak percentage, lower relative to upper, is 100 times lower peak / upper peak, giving 147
